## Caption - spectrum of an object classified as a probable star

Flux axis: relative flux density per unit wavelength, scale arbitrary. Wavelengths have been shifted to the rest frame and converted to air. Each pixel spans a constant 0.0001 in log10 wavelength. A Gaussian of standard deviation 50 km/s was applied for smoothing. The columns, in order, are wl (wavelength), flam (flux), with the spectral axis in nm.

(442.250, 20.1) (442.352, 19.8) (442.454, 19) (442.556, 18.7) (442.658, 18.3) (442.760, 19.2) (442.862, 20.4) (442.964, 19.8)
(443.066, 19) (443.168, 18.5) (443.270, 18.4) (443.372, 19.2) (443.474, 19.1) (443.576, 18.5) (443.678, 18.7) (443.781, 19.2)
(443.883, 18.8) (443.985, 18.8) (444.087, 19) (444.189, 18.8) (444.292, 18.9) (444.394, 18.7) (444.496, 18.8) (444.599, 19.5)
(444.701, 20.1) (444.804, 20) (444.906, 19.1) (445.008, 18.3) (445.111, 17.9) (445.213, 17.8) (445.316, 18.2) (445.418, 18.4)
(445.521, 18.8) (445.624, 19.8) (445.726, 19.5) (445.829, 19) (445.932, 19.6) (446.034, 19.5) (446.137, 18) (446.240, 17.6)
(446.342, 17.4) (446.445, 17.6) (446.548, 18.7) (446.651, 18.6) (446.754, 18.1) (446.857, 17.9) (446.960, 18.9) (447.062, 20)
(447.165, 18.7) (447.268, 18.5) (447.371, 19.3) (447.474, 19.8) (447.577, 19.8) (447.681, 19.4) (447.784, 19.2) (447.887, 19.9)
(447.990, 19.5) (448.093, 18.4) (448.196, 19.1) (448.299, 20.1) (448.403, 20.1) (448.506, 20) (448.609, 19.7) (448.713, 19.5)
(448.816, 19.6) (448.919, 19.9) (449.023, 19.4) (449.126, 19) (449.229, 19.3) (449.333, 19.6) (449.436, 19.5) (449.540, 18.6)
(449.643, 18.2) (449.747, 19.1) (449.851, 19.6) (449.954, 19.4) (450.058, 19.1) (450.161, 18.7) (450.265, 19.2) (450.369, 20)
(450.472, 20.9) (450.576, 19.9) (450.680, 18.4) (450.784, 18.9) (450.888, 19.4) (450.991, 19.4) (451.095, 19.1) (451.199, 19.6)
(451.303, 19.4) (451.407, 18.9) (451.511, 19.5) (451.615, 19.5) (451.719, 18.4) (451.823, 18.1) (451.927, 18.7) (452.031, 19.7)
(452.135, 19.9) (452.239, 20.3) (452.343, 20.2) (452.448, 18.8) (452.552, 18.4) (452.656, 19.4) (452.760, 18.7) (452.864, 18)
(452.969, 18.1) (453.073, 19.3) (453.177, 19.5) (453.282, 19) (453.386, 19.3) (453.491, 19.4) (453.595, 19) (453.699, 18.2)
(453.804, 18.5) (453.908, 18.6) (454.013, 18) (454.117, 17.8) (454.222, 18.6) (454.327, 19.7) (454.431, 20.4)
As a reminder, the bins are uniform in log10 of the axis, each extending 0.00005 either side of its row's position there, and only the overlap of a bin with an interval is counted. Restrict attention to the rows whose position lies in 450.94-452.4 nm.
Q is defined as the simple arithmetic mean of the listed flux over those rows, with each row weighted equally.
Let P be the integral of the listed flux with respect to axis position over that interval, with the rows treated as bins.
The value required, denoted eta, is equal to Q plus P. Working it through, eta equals 48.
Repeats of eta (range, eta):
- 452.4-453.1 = 32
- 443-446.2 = 79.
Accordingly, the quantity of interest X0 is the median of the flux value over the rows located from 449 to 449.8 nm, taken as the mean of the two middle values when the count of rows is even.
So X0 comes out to 19.2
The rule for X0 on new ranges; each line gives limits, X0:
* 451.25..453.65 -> 19.3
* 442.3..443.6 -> 19.0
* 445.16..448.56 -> 19.0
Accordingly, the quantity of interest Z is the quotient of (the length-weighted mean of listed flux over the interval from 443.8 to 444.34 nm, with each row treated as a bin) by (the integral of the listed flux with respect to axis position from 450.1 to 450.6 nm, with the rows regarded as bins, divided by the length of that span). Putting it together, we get 0.96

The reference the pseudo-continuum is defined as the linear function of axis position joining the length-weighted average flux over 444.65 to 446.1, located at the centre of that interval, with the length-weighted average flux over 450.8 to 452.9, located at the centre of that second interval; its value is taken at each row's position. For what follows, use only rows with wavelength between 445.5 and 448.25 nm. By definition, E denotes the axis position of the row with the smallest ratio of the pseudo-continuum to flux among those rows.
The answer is 447.062 nm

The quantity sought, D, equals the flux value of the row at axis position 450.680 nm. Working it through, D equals 18.4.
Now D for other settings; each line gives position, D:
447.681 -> 19.4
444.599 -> 19.5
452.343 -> 20.2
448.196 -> 19.1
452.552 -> 18.4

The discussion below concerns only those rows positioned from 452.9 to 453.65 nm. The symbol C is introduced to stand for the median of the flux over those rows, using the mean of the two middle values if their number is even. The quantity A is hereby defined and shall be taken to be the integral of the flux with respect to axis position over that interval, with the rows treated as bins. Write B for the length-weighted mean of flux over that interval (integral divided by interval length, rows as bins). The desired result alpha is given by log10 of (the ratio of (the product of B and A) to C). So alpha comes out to 1.15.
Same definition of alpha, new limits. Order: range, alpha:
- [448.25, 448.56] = 0.79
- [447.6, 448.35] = 1.16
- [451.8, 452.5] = 1.13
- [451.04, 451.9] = 1.21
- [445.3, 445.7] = 0.89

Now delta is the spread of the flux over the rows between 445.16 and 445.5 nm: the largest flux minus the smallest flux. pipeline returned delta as 0.6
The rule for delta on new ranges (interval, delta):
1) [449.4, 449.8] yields 1.3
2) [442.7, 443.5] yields 2.0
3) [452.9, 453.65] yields 1.4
